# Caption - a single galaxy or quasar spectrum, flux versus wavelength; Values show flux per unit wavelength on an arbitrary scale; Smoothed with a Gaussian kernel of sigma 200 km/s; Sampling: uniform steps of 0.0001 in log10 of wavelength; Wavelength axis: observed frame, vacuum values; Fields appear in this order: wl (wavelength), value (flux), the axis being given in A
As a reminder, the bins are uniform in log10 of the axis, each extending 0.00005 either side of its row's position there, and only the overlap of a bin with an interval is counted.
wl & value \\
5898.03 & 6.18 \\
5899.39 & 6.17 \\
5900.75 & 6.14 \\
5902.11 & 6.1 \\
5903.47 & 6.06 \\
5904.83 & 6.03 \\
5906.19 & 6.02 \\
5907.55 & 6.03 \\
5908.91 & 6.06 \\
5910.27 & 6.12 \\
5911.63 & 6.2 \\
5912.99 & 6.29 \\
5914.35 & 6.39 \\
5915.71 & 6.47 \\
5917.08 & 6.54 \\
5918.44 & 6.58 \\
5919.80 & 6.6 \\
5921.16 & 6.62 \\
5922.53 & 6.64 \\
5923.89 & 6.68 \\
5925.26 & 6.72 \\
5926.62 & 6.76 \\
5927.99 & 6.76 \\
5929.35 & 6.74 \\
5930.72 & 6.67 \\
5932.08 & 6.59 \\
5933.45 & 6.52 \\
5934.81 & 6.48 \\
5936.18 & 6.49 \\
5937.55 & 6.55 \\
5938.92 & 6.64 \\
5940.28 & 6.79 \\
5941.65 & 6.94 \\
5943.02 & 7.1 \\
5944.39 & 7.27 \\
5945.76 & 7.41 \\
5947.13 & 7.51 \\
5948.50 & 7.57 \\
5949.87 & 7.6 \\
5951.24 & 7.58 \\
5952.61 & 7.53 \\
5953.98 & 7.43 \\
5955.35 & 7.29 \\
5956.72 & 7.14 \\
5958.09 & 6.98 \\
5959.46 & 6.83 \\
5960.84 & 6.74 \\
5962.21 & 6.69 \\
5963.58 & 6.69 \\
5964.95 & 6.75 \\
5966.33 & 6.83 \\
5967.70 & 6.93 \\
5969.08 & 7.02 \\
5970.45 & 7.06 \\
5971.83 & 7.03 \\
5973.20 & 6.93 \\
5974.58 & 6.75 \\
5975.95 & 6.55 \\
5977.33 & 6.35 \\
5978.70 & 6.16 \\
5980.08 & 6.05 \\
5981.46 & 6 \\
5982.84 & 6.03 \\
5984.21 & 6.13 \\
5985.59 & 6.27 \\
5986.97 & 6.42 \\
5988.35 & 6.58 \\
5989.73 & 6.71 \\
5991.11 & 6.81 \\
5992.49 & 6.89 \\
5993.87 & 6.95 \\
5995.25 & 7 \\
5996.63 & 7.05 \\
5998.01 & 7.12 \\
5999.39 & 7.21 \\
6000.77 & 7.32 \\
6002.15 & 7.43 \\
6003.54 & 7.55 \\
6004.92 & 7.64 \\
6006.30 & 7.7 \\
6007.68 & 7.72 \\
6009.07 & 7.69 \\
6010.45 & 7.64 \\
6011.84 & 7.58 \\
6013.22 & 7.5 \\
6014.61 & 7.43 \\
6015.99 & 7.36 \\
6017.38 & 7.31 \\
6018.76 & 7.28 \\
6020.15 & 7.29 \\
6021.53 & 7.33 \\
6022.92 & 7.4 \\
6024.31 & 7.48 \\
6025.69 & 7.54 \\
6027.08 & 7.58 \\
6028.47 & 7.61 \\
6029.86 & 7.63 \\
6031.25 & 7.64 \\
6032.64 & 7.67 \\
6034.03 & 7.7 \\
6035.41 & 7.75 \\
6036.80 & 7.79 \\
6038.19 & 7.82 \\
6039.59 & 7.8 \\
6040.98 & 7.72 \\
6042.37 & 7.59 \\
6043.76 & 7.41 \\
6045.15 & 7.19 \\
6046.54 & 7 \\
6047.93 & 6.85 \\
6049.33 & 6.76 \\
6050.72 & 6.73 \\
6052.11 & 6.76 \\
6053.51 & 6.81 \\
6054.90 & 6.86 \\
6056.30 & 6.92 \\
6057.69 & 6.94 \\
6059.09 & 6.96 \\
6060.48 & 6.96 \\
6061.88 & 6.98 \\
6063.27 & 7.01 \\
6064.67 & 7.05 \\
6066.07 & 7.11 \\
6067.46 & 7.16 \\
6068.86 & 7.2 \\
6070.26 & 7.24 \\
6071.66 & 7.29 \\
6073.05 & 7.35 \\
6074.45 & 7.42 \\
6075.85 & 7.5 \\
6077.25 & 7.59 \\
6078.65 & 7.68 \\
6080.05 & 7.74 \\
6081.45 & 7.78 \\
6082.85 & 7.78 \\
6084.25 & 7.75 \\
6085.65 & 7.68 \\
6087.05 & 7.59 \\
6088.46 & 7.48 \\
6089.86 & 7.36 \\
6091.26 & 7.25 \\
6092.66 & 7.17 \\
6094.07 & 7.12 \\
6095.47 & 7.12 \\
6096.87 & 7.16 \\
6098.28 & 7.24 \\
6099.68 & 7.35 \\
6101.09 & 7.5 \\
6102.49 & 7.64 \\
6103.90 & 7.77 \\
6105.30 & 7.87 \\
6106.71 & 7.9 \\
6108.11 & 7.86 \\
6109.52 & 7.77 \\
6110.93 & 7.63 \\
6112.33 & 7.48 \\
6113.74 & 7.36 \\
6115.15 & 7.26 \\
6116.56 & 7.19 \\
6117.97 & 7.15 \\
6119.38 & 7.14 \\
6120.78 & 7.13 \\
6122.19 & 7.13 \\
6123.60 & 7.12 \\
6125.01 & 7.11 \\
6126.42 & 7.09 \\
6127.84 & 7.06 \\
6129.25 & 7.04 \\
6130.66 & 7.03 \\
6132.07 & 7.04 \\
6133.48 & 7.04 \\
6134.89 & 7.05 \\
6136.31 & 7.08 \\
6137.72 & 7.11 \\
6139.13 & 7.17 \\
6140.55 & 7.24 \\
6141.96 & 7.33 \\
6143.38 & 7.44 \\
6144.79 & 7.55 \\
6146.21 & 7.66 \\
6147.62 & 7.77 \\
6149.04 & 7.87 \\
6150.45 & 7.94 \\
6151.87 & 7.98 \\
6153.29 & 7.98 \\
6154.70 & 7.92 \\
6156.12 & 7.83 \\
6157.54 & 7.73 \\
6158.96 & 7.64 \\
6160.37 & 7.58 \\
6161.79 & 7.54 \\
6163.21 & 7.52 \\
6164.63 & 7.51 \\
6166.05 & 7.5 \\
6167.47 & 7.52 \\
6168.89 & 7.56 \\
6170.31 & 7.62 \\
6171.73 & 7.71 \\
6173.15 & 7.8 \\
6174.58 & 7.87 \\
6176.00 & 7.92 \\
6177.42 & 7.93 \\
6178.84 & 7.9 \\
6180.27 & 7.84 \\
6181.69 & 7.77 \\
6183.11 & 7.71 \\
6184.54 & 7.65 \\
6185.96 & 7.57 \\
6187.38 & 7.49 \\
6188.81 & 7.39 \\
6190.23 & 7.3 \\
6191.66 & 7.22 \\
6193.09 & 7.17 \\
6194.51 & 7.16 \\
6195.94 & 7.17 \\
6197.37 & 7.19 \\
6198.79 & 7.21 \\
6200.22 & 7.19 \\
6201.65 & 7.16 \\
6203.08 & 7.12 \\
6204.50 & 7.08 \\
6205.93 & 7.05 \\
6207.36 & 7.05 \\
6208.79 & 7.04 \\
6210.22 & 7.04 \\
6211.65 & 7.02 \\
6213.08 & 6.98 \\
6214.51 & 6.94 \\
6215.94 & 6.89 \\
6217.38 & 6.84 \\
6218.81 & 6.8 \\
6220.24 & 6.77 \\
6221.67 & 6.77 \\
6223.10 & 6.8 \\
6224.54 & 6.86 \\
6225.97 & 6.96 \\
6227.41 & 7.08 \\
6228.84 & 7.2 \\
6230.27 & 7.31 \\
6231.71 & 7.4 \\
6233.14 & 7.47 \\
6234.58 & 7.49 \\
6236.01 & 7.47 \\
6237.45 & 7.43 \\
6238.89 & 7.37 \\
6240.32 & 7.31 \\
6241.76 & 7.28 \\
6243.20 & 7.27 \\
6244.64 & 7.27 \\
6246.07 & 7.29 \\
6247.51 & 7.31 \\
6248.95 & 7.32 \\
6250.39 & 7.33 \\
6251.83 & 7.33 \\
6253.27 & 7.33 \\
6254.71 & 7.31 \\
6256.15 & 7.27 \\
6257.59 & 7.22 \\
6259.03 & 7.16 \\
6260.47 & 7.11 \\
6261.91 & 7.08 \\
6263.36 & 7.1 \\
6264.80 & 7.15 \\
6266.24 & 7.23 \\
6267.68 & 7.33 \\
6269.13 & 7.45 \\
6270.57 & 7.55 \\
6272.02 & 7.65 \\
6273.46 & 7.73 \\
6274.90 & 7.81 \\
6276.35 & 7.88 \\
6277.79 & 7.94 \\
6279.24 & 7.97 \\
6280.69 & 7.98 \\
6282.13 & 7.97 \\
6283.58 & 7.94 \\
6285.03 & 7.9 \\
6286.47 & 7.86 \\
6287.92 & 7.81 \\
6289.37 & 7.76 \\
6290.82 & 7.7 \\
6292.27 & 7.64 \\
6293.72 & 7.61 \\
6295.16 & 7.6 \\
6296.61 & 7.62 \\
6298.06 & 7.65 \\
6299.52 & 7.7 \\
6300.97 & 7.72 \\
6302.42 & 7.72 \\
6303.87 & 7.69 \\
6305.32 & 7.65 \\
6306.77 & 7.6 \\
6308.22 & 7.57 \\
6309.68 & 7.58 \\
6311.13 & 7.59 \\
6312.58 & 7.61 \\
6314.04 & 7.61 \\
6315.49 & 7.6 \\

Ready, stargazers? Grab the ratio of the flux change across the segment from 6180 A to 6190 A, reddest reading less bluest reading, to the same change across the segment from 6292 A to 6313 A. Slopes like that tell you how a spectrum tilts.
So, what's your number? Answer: 15.0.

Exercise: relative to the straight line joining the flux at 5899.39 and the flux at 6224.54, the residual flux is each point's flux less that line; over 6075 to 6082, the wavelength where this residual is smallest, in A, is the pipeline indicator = 6075.85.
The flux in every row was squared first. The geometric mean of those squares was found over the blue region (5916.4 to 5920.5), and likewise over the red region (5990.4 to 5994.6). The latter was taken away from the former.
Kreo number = -4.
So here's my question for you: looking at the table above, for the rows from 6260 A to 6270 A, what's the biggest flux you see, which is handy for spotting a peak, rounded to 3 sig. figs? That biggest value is 7.45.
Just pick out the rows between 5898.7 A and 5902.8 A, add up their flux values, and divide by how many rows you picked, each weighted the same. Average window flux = 6.1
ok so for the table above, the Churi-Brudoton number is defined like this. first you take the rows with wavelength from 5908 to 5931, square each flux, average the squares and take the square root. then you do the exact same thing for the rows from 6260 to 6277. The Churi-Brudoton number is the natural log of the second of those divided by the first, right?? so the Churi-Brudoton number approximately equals 0.13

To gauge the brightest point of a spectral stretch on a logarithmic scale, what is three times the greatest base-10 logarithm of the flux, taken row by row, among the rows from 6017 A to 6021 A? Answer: 2.59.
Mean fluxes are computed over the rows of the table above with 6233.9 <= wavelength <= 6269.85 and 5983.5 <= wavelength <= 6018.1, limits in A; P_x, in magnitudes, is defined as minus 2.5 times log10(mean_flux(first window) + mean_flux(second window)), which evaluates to -2.90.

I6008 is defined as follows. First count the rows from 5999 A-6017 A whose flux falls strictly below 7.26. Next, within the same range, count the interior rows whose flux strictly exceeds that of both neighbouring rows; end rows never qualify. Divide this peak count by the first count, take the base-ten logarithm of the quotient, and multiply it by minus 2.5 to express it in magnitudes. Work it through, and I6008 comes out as 0.0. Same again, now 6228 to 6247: 0.0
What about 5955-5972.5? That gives 2.7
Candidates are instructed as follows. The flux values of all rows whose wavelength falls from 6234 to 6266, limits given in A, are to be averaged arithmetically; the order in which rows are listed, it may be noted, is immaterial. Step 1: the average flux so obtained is 7.3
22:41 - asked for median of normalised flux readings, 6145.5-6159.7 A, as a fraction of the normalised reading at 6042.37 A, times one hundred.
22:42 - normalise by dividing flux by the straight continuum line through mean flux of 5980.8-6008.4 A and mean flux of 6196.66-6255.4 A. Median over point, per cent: 102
